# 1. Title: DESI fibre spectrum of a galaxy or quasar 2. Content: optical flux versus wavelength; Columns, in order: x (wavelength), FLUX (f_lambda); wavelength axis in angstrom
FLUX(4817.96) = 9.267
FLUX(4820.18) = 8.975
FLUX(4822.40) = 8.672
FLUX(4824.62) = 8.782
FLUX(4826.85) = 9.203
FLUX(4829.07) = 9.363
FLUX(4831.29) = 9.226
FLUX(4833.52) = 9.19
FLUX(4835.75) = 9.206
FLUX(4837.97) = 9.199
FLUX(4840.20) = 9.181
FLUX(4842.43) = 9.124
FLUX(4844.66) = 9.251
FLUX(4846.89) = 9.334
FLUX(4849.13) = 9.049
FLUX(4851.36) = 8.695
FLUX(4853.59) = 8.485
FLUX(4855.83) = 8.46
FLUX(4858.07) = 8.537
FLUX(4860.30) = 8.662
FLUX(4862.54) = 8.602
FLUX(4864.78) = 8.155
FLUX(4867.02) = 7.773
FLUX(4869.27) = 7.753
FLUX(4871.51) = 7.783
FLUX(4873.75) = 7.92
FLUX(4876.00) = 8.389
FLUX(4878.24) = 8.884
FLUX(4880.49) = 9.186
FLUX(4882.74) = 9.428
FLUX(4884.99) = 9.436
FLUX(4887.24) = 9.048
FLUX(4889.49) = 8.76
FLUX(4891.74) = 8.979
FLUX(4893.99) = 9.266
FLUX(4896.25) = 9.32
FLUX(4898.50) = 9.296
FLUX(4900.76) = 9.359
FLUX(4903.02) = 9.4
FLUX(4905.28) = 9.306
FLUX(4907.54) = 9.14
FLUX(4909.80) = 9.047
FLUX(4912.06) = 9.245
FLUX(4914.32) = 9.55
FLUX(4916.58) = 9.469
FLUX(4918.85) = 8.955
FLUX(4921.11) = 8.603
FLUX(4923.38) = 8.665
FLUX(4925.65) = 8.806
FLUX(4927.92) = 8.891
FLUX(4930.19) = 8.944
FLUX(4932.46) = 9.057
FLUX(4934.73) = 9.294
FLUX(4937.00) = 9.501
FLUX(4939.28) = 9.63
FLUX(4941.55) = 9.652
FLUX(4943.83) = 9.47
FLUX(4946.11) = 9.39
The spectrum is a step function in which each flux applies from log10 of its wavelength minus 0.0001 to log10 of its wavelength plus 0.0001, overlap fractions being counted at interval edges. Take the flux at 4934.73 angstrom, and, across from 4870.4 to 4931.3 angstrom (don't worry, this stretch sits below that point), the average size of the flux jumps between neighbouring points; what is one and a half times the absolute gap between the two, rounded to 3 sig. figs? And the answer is 13.6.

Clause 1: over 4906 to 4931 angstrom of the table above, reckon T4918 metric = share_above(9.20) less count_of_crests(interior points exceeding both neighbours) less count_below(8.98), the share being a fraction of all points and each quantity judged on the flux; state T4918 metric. -7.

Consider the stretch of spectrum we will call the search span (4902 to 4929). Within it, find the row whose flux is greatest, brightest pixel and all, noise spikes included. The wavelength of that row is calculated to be 4914.32 angstrom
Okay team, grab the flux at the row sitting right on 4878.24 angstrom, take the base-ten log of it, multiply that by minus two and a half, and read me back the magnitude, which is -2.37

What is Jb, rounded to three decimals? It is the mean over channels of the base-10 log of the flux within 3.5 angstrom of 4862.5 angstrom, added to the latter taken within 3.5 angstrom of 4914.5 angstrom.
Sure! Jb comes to 1.902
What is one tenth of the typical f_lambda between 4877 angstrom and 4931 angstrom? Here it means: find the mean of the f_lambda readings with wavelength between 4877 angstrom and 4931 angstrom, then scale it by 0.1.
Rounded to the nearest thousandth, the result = 0.912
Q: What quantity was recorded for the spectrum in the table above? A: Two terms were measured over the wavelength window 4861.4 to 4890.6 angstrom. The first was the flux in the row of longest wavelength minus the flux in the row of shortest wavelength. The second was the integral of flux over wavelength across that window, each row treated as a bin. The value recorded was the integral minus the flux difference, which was 249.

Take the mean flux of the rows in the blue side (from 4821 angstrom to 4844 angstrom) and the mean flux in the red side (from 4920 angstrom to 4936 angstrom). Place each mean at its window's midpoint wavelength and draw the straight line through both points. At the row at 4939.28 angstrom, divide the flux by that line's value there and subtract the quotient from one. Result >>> -0.09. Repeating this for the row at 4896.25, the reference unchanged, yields -0.04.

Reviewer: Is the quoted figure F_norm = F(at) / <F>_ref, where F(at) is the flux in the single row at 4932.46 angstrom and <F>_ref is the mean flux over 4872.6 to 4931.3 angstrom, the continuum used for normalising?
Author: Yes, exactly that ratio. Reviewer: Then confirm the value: 1.00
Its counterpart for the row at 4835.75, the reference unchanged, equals 1.02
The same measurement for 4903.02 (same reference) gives 1.04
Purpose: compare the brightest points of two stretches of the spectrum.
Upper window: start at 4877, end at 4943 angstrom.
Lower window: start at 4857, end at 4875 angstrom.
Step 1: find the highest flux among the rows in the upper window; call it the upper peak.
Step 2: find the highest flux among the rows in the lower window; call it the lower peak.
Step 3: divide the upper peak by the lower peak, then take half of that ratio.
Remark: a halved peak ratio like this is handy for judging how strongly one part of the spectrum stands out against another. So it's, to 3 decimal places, 0.557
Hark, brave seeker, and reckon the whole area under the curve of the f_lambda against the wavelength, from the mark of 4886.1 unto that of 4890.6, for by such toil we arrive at 40.1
